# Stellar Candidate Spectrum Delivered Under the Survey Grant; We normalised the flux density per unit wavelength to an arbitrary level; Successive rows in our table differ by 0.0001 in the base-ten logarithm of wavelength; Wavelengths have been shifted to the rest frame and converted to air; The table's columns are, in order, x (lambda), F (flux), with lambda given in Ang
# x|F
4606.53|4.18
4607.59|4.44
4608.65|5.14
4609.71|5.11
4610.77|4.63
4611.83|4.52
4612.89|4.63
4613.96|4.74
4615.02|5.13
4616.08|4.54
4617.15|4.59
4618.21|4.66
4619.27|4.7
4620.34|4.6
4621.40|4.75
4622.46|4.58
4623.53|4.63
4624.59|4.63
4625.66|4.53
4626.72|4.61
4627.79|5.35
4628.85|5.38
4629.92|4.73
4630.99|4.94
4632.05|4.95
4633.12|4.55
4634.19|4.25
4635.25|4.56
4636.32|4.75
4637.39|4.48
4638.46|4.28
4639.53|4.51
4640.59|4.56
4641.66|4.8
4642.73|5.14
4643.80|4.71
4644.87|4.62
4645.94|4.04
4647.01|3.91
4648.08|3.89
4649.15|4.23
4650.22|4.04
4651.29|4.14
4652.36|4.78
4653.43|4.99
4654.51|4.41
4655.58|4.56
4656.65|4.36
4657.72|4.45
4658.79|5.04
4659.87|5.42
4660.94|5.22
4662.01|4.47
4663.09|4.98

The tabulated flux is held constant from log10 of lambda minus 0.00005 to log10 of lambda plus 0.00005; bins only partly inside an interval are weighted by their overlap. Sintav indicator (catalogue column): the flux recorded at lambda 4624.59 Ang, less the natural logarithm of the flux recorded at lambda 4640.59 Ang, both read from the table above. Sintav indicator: 3.11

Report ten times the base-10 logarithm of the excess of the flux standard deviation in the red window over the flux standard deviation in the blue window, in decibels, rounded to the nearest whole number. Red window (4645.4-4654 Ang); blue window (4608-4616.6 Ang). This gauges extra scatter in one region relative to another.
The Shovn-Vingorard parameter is -9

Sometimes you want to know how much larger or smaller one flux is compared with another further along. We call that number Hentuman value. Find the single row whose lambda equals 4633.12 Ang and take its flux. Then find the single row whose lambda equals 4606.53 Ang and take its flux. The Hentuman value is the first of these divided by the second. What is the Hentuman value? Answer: 1.09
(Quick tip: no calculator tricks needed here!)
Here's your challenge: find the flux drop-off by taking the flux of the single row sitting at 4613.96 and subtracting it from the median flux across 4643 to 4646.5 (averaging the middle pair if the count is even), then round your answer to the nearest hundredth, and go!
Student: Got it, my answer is -0.12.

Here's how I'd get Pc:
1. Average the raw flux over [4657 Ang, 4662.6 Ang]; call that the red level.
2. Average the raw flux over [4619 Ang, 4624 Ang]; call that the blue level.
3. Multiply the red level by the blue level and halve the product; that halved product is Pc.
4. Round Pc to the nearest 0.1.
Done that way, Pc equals 11.4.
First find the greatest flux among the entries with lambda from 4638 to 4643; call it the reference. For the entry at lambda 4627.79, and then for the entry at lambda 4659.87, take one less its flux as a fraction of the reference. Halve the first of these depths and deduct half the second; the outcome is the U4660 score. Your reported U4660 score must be 0.01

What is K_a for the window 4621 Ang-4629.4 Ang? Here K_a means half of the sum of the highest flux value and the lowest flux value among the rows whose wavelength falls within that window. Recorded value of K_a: 5.0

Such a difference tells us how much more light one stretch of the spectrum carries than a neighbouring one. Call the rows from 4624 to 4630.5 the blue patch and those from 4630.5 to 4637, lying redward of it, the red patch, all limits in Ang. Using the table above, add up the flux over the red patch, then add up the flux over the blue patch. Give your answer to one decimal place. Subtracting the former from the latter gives 1.2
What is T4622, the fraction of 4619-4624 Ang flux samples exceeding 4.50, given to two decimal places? 1.00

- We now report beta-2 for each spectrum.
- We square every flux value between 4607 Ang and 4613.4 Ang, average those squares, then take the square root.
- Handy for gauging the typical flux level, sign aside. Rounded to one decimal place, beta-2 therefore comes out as 4.8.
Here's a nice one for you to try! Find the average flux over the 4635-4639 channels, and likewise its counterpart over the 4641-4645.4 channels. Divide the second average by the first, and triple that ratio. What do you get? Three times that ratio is 3.20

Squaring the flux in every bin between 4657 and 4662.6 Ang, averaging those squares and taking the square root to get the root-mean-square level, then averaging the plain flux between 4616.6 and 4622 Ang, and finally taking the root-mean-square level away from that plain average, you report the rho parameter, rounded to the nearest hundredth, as -0.28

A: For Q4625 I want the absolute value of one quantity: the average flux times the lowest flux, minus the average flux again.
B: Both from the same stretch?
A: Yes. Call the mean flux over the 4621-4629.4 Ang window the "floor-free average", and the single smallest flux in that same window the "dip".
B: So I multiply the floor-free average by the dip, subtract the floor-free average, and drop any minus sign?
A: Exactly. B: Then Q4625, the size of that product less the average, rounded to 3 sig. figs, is 17.0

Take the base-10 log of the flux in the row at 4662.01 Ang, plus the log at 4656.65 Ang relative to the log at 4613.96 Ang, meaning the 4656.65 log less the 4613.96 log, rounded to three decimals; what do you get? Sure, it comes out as 0.614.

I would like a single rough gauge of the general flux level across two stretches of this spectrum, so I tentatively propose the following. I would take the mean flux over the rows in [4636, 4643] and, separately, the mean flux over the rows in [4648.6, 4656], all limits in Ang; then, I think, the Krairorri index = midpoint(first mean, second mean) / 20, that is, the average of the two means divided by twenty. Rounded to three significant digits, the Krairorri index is 0.227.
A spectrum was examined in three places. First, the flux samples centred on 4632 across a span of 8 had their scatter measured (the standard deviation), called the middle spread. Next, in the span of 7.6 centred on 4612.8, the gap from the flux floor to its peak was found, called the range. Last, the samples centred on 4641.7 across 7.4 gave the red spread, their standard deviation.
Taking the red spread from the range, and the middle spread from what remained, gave 0.0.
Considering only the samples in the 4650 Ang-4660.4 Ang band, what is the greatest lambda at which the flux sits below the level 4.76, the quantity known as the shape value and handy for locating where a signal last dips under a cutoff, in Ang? 4657.72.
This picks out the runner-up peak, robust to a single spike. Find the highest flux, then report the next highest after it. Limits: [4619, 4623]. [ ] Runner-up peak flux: 4.7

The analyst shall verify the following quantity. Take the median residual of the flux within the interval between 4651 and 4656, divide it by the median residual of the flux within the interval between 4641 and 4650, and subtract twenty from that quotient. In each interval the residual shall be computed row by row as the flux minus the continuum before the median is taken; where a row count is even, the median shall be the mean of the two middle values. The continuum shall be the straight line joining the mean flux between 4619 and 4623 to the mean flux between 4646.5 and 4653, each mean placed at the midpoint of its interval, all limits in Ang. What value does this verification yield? -18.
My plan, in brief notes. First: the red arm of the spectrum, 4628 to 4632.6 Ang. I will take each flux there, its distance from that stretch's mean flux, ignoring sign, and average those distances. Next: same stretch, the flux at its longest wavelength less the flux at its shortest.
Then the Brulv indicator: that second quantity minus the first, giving -0.6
